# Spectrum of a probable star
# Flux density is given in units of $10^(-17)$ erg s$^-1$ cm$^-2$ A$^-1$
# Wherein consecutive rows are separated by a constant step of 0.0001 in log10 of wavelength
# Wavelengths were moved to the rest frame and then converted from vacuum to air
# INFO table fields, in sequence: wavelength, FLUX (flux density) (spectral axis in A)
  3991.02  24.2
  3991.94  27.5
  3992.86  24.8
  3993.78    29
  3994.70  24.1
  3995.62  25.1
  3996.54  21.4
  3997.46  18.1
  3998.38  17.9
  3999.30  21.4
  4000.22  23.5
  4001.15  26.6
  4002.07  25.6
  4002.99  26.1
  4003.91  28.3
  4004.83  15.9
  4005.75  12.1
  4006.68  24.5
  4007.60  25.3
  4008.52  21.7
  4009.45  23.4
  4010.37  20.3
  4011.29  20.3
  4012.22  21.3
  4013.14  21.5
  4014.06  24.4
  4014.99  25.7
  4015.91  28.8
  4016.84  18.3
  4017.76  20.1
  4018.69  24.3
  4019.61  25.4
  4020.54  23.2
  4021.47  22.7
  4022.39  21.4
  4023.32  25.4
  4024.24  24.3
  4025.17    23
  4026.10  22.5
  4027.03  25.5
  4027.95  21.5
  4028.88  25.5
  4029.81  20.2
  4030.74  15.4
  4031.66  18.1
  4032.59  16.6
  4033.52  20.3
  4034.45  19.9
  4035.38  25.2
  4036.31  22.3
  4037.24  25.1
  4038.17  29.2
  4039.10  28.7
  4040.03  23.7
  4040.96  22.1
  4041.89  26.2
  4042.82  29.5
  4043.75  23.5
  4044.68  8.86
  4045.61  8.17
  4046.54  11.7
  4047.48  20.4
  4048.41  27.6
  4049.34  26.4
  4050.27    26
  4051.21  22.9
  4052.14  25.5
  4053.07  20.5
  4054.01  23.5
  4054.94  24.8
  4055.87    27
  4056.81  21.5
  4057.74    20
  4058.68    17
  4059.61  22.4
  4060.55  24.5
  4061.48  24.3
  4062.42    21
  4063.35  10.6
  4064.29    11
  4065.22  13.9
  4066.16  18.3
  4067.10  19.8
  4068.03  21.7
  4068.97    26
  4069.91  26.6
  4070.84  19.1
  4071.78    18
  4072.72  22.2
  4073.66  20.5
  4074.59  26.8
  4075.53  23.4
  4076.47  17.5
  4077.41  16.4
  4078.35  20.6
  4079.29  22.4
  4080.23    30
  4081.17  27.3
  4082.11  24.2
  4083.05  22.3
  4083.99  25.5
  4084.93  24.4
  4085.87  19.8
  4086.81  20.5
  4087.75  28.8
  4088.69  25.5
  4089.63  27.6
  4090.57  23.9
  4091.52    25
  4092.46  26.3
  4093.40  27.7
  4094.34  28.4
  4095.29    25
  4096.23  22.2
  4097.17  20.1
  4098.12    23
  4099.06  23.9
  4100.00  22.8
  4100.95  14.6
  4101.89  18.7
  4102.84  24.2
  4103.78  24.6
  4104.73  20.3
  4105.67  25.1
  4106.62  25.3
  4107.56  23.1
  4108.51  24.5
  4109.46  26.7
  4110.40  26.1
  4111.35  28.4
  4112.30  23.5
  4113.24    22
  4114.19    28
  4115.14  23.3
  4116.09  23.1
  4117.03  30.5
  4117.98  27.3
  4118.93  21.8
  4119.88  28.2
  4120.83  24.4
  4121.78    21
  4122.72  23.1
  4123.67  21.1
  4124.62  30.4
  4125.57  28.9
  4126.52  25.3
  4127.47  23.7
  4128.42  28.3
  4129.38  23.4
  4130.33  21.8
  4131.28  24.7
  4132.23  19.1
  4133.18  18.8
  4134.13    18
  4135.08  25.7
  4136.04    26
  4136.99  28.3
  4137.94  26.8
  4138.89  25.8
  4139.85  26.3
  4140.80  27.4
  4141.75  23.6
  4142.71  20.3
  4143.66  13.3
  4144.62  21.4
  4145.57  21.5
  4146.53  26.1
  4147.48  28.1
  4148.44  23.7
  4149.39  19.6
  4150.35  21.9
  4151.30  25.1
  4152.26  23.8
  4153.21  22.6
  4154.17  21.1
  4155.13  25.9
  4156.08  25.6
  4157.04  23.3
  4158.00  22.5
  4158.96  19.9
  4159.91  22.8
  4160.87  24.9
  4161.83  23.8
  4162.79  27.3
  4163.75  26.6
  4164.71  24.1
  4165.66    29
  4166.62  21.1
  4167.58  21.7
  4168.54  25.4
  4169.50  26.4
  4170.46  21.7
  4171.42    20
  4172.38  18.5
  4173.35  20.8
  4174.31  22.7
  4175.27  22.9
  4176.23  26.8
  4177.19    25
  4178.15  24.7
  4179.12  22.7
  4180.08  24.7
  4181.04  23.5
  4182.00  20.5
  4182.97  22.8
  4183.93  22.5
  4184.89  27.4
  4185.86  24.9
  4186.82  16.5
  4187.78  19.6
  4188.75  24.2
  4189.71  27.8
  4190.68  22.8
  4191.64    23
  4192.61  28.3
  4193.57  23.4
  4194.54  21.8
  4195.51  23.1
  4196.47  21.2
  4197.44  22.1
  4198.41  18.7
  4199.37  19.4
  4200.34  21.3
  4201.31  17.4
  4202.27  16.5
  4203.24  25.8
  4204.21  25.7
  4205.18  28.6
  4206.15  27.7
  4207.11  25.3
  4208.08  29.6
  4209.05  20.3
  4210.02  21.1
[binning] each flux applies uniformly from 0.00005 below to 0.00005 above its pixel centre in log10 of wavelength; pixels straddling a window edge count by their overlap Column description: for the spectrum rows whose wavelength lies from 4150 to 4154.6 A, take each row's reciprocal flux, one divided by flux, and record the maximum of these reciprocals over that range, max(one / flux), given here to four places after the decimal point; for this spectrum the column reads 0.0474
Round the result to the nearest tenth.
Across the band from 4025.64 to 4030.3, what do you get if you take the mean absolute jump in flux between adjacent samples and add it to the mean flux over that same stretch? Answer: 27.1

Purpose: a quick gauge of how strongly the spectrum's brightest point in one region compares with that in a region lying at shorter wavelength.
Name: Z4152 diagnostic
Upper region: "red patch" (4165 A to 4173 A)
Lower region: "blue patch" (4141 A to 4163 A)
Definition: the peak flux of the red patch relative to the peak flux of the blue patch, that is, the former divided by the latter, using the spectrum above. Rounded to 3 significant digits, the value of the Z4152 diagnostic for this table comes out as 1.03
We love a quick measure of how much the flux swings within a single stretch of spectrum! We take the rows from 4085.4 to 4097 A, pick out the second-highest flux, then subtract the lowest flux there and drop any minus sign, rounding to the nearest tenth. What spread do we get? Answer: 8.6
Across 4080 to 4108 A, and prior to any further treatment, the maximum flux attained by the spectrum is 30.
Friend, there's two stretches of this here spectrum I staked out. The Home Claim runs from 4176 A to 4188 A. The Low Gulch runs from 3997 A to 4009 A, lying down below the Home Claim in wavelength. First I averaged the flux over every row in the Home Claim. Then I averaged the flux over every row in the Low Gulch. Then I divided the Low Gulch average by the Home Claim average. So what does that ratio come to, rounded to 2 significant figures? 0.95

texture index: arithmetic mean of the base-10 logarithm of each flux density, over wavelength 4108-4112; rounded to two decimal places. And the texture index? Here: 1.42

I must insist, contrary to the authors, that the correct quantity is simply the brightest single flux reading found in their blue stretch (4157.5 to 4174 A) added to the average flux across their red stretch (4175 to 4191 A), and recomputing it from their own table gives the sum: 52.5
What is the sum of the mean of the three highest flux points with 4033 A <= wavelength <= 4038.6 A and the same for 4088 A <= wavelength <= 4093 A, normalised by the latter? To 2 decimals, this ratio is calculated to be 2.00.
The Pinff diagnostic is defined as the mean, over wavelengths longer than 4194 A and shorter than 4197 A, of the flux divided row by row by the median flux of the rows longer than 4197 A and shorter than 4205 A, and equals 1.08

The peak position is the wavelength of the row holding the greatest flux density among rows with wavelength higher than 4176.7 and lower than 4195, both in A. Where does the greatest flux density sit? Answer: 4192.61 A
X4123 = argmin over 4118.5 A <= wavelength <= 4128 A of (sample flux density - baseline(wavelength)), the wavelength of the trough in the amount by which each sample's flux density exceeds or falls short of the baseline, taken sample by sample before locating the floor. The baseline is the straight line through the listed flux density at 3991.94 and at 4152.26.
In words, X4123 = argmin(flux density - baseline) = 4121.78 A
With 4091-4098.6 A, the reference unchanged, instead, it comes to 4097.17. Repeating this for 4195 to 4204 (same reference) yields 4202.27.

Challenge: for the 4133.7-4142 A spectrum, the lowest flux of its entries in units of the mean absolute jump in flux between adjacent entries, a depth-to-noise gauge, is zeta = 7.9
